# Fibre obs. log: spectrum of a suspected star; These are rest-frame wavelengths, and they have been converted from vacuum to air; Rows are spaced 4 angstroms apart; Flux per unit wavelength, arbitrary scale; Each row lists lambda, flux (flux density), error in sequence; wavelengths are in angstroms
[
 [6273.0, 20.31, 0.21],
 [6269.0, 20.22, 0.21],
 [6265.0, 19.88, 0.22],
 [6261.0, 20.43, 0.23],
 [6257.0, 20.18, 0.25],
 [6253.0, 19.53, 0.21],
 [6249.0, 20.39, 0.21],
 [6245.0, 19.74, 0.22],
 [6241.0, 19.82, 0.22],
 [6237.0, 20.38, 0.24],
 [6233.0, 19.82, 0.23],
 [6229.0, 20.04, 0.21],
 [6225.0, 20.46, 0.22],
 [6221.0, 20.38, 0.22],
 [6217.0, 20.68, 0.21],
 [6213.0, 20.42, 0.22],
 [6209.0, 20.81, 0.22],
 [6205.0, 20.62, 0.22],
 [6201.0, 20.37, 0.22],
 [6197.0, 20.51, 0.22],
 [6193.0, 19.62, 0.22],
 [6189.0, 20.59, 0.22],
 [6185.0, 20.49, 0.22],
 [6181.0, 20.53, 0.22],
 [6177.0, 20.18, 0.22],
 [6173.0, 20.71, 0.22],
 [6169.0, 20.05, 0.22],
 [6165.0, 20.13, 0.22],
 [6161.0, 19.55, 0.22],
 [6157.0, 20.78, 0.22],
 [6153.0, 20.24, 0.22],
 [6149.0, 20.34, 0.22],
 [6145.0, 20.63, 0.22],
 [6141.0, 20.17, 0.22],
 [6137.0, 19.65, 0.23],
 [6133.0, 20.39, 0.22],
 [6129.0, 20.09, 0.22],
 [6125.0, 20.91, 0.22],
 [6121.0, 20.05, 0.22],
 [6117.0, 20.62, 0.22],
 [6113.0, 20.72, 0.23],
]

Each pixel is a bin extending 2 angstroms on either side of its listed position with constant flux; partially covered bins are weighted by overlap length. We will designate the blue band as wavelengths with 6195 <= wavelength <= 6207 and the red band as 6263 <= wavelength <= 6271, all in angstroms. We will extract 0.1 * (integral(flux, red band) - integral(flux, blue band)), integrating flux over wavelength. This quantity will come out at -9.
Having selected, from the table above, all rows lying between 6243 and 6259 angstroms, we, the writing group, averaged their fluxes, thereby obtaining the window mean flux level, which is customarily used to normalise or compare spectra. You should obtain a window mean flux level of 20.0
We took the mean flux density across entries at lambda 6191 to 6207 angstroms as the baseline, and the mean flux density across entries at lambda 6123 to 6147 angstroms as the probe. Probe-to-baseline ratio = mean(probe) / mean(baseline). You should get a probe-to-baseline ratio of 1.00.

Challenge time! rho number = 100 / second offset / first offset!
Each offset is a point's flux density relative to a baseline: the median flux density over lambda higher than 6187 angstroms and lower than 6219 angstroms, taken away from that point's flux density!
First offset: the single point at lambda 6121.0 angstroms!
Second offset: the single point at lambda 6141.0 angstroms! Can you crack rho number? 526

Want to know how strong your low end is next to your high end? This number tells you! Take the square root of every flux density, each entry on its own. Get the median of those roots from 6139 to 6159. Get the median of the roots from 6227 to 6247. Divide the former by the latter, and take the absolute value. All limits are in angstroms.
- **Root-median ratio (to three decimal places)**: 1.013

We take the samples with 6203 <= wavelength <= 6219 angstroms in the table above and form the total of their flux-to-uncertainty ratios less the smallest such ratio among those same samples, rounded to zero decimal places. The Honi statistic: 287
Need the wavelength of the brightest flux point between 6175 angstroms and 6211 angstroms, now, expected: 6209.0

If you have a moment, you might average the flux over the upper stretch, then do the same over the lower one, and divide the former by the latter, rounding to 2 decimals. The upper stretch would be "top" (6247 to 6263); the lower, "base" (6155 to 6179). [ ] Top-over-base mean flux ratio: 1.00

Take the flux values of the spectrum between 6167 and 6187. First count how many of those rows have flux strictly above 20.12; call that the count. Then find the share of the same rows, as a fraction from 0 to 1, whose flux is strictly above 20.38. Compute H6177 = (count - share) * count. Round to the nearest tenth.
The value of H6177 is 13.6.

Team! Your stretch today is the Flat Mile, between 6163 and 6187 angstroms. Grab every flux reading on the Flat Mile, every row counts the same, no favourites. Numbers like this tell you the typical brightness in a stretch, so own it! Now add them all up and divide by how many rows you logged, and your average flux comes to 20.3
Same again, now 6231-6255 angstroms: 19.9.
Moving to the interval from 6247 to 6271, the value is 20.1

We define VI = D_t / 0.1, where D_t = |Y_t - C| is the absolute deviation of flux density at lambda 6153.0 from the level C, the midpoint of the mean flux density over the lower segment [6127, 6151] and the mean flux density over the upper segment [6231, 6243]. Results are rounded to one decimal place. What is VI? 1.3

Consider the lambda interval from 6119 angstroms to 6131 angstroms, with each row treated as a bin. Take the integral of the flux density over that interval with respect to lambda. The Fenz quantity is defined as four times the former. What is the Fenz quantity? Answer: 977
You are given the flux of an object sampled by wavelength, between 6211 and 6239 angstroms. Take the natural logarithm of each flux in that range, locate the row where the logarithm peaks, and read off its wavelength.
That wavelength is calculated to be 6217.0 angstroms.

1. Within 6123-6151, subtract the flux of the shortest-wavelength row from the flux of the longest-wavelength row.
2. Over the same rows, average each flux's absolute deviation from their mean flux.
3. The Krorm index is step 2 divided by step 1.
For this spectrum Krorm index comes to -0.5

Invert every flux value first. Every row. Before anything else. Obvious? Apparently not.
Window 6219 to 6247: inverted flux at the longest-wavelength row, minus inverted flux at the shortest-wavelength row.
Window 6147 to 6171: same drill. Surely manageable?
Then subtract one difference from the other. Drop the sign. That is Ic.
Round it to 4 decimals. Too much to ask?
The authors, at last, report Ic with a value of 0.0009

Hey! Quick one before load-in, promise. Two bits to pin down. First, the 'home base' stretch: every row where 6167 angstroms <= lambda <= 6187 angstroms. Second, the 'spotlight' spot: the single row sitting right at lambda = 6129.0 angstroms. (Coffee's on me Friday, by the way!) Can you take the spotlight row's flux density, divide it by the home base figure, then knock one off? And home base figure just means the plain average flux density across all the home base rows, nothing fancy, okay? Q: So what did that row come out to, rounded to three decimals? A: -0.015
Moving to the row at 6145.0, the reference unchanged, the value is 0.012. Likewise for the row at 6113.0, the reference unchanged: 0.016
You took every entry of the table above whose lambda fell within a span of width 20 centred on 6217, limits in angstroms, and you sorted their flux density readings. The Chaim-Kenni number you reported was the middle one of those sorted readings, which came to 20.5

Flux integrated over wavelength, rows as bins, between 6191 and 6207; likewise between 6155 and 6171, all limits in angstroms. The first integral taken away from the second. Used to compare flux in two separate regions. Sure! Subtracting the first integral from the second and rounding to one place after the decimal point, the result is -2.4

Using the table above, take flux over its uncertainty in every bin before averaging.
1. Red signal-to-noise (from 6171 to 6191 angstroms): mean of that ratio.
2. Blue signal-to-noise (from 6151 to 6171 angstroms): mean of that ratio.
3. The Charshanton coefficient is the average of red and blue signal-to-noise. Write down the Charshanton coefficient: 92.4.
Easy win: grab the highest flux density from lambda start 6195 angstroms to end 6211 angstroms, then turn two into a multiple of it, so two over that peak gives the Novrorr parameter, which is 0.0961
